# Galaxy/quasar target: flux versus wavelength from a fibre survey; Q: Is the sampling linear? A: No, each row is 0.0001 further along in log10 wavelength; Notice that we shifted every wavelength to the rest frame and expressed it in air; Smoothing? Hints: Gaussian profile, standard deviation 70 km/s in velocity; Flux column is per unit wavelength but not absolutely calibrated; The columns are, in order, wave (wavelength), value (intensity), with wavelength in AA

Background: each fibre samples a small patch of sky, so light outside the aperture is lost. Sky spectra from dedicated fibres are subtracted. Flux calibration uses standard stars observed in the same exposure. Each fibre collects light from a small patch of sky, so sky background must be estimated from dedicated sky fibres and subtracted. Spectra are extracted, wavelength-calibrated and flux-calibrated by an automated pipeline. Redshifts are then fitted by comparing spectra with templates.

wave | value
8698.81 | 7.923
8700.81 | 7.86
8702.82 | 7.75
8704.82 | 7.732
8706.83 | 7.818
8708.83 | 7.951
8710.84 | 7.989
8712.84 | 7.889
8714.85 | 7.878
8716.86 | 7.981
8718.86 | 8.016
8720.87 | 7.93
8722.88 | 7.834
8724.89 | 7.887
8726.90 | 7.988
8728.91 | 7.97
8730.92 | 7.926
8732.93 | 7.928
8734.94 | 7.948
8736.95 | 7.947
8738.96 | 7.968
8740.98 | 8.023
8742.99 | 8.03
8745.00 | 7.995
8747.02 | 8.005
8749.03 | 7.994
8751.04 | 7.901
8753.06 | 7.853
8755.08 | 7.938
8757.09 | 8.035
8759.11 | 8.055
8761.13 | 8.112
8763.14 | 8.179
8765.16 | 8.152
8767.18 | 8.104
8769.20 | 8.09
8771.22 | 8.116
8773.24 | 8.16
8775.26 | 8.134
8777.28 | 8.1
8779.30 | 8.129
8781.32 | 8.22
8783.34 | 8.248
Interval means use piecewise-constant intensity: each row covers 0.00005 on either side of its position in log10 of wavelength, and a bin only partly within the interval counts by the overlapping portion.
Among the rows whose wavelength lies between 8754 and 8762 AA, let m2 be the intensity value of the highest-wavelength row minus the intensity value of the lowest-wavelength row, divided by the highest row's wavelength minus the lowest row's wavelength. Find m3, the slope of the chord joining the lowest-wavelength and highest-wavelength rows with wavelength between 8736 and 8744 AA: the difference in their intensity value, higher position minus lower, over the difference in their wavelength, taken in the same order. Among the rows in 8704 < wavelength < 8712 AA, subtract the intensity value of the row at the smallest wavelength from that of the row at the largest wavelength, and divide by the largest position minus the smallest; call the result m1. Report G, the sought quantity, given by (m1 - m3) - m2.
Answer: 0.000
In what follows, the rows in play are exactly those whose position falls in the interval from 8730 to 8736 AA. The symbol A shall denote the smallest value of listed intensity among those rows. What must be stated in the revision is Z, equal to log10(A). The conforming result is 0.899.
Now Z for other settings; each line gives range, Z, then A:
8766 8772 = 0.908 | 8.09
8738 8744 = 0.901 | 7.968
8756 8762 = 0.905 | 8.035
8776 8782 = 0.908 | 8.1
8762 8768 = 0.909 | 8.104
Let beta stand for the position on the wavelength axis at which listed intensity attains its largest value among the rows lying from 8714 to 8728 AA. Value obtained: 8718.86 AA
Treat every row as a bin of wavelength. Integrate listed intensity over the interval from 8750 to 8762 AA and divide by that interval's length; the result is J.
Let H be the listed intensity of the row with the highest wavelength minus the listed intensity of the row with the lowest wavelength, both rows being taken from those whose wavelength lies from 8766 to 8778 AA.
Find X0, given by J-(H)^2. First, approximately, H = 0.00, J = 7.98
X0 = 7.98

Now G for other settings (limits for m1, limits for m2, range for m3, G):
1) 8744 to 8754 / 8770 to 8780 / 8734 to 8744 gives -0.029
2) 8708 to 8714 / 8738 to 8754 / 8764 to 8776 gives -0.006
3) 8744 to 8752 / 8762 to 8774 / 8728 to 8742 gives -0.018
